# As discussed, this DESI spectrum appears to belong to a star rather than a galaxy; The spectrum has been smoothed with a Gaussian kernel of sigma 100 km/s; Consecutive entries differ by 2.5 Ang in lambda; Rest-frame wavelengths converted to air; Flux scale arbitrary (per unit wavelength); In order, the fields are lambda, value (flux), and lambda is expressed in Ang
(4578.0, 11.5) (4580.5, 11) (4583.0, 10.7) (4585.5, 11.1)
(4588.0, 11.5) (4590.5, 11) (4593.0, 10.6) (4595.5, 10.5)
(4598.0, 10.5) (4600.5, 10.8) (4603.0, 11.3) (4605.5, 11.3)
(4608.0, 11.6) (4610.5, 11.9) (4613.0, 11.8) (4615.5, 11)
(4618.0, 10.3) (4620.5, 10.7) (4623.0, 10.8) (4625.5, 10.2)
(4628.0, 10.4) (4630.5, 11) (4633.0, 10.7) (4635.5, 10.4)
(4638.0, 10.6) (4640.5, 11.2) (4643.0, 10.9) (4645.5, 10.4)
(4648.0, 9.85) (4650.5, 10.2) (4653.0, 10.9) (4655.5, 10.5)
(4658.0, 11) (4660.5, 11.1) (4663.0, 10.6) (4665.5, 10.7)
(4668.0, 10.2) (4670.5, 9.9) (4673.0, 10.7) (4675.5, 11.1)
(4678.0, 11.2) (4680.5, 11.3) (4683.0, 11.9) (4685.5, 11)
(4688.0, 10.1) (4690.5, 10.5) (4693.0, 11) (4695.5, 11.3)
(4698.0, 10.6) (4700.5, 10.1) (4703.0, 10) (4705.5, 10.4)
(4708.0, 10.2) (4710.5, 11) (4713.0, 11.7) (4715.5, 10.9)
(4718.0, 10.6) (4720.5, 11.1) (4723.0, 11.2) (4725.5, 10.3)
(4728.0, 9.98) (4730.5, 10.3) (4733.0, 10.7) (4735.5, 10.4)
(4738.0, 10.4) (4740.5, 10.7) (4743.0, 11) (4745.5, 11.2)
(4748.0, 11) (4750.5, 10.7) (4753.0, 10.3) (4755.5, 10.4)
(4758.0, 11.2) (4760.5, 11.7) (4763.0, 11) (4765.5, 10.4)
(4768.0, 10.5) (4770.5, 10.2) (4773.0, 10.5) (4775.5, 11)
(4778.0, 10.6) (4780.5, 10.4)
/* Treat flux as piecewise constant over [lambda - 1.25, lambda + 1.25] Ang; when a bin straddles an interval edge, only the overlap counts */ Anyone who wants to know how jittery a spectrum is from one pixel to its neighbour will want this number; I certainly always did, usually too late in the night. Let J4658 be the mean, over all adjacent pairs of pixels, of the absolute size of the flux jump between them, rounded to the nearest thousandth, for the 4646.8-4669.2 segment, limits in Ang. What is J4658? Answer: 0.394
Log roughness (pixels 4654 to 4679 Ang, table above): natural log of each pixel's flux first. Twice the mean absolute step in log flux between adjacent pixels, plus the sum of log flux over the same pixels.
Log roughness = 23.8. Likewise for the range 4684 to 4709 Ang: 23.6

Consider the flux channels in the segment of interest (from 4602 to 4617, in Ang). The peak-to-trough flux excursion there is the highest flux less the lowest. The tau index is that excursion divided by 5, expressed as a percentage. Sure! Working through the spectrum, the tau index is 18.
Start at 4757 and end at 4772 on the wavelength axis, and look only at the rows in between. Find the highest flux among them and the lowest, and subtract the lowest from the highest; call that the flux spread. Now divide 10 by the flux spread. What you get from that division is 6.7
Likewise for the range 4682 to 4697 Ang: 5.6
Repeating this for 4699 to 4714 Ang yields 5.9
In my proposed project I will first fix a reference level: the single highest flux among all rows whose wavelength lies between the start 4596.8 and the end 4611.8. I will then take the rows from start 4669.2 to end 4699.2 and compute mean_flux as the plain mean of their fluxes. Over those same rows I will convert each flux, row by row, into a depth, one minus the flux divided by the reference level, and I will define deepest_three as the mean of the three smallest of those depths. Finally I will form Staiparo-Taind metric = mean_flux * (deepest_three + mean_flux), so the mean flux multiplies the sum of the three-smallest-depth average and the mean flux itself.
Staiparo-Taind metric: 119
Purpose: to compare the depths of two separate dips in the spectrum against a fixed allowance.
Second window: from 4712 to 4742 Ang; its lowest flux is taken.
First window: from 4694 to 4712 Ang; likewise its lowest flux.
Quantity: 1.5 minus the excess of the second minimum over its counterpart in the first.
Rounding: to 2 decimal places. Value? 1.52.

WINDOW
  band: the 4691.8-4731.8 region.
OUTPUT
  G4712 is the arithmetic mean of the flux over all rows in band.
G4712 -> 10.7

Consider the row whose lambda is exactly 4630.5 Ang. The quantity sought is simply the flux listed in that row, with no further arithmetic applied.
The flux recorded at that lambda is 11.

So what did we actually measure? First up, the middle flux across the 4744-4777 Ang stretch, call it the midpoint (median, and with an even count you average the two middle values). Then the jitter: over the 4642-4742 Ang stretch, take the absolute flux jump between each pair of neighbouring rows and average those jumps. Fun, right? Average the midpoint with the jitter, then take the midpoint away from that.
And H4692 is -5.13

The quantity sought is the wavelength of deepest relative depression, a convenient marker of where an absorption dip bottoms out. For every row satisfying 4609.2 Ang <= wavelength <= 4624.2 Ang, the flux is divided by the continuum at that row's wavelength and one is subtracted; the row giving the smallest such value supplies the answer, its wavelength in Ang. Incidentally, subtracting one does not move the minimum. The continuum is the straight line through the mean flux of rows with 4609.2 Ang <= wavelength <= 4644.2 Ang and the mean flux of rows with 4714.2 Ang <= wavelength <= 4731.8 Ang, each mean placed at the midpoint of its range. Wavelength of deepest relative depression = 4618.0 Ang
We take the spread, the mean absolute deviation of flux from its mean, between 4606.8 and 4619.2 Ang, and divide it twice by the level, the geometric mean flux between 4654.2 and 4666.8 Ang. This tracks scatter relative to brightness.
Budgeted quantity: 0.0046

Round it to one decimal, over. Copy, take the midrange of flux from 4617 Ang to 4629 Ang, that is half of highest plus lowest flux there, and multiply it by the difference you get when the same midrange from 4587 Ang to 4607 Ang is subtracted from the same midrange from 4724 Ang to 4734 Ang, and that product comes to -6.9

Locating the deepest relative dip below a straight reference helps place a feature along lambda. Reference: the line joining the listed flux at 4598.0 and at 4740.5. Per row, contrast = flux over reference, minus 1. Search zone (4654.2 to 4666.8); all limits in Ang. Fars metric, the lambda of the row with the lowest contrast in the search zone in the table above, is 4655.5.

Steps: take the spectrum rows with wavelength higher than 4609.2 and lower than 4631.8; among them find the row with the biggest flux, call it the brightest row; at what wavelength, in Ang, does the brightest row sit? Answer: 4610.5 Ang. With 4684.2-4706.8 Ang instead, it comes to 4695.5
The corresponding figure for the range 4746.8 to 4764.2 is 4760.5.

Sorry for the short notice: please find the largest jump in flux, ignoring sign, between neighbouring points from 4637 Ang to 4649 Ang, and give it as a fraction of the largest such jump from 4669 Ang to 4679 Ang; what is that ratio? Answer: 0.75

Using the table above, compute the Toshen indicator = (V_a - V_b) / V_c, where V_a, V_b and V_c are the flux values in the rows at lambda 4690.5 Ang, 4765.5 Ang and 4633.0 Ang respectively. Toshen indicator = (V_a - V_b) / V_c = 0.009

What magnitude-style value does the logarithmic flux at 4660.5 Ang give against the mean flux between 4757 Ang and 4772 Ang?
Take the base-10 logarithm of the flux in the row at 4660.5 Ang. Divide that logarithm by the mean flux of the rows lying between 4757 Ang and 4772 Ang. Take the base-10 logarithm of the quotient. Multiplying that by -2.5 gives 2.54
